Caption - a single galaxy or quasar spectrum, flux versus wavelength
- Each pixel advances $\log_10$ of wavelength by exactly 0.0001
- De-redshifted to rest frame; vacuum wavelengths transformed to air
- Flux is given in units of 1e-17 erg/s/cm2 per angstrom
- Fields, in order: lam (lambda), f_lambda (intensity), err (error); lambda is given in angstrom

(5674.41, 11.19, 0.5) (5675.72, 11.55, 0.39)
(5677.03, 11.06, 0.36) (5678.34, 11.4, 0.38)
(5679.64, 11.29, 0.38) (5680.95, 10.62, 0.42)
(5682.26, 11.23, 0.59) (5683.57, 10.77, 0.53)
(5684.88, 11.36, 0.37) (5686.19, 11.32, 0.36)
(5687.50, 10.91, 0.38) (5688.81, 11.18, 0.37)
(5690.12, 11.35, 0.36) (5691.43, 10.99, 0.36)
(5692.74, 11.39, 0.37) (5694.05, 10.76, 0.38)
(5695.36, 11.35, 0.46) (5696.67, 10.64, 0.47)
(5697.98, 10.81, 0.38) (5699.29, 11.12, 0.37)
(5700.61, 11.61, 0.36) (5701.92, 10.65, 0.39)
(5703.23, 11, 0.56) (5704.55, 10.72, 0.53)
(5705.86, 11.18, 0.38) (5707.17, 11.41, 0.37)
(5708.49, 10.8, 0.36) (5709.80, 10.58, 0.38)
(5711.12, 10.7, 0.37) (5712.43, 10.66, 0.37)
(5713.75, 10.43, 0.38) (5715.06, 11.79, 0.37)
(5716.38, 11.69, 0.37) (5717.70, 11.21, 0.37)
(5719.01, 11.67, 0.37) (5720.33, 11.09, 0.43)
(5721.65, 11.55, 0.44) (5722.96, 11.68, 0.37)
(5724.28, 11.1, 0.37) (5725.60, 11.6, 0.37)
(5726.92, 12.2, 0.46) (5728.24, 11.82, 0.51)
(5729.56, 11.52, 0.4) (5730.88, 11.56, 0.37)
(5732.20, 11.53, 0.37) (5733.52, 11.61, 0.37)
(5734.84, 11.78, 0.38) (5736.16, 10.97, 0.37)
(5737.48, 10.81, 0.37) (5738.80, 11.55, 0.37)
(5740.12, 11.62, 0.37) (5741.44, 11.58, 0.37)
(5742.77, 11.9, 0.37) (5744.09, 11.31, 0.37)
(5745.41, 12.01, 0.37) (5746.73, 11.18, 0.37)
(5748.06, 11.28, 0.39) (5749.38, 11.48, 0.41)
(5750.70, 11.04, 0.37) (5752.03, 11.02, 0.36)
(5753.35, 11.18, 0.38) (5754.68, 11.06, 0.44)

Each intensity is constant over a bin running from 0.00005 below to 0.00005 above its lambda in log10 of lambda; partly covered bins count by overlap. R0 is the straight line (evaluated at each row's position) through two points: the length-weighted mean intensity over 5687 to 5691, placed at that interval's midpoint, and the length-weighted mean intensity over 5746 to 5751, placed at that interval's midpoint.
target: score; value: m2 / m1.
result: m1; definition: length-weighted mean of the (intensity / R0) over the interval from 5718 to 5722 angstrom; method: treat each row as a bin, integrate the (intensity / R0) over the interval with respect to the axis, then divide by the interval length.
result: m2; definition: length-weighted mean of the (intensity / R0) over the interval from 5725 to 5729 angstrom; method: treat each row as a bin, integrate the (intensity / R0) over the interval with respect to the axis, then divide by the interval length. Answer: 1.04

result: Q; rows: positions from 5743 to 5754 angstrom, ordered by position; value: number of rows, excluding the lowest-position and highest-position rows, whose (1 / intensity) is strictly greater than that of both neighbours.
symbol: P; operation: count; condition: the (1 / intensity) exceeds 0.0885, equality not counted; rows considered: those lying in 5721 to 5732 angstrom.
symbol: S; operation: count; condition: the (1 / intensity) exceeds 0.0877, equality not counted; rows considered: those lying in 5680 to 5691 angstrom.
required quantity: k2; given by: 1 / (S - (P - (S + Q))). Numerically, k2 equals 0.06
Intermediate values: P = 1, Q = 2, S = 8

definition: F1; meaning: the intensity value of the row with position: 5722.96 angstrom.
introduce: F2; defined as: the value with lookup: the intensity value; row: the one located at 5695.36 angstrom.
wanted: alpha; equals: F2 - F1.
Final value -0.33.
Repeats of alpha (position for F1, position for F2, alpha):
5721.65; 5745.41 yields 0.46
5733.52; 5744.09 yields -0.30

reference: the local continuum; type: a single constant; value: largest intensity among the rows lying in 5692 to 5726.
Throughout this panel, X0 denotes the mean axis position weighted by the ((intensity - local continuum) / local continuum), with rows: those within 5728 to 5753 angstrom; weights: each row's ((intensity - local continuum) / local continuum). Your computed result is 5742.4 angstrom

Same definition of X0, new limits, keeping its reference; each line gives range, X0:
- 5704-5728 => 5712.1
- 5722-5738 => 5732.9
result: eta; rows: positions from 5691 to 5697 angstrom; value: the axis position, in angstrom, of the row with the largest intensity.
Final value 5692.74 angstrom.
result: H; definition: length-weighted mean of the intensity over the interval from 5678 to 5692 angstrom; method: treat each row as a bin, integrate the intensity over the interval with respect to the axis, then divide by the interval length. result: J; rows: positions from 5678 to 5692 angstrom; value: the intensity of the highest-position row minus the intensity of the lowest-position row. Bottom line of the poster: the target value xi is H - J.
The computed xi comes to 11.5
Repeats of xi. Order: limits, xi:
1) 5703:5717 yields 10.3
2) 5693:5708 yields 10.4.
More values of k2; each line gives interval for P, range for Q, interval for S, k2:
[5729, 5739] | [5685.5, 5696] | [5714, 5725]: 0.14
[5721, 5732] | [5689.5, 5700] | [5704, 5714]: 0.06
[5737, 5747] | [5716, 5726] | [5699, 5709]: 0.08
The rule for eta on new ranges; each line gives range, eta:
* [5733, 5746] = 5745.41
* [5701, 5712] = 5707.17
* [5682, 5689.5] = 5684.88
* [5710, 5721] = 5715.06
